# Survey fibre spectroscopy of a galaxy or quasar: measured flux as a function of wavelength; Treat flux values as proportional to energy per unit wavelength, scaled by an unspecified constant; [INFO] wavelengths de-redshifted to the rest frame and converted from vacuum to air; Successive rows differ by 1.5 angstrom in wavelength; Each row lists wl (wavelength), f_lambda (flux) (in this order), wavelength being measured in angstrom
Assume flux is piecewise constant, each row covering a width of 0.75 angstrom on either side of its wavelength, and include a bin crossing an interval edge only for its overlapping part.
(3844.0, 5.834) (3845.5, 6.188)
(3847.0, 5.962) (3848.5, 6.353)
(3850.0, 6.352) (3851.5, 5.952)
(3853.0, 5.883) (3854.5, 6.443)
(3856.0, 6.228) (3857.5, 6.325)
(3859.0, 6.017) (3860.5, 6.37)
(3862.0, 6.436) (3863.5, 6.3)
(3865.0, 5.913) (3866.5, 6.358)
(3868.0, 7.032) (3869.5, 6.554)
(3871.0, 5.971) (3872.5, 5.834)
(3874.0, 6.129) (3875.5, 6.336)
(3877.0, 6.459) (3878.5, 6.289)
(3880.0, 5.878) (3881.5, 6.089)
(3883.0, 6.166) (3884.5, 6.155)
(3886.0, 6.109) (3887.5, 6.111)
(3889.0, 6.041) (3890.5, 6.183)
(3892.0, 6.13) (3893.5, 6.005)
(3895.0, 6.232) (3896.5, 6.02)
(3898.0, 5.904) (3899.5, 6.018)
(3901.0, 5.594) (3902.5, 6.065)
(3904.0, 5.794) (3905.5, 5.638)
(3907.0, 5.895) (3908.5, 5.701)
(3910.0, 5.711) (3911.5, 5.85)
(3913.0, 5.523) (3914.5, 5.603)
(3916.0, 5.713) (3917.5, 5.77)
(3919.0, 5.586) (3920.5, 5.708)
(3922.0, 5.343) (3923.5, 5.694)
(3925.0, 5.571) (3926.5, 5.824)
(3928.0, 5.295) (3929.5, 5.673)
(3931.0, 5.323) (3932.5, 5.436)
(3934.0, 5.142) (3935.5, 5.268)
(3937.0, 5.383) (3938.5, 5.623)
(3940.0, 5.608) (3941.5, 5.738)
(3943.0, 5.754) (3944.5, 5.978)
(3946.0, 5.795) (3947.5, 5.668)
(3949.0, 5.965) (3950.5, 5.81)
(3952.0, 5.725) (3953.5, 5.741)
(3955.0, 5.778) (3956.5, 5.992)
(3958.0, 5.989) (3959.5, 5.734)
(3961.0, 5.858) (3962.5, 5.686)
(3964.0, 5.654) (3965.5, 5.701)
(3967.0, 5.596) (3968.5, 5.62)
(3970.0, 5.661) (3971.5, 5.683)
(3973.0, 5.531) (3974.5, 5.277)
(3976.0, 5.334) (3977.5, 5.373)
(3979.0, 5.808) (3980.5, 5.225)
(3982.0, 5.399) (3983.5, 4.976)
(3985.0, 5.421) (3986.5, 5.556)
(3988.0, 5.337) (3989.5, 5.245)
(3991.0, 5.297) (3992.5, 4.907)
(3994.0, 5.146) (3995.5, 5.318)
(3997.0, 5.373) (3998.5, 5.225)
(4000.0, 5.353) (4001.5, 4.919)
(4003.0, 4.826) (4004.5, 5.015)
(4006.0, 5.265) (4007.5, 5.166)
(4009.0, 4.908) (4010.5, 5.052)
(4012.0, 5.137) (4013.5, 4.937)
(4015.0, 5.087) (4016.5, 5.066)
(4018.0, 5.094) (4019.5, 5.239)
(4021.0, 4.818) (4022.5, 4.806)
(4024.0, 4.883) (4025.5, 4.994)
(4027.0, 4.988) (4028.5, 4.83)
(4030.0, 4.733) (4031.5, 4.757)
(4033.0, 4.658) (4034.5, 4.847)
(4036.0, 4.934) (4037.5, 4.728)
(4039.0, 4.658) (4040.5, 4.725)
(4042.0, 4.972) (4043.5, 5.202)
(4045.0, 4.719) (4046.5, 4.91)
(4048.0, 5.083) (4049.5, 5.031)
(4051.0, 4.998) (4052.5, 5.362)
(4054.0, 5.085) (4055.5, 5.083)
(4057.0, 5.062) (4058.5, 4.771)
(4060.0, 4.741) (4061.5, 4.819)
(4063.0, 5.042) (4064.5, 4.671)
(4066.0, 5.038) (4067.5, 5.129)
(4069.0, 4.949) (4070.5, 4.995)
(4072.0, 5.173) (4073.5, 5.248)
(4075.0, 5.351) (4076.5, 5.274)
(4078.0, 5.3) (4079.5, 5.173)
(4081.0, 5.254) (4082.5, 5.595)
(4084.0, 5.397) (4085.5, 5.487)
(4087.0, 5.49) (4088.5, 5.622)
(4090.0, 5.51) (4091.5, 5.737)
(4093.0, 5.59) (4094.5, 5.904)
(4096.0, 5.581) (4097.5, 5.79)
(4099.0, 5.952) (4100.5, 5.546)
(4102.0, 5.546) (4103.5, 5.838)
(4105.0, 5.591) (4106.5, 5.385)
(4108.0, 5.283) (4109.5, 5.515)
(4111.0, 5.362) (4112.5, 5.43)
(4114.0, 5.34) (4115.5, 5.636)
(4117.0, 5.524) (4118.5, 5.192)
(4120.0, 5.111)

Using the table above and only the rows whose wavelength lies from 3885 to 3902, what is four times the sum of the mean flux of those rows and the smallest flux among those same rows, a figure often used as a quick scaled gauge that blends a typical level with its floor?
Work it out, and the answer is 47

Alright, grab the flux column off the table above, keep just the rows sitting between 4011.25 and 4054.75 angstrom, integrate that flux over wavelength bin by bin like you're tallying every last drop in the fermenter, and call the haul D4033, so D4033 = 215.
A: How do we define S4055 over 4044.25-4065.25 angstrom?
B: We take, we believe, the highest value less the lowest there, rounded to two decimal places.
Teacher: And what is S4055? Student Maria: 0.69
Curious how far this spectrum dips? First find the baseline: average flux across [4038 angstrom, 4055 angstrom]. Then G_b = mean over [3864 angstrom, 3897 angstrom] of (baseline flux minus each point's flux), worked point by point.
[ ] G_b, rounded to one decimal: -1.2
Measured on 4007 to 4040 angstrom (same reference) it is 0.1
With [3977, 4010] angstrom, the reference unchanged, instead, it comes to -0.3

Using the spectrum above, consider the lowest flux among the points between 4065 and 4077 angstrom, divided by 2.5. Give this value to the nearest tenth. 2.0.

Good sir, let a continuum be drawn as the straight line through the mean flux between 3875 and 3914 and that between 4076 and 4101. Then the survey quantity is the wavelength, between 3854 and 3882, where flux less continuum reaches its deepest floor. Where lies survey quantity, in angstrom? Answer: 3872.5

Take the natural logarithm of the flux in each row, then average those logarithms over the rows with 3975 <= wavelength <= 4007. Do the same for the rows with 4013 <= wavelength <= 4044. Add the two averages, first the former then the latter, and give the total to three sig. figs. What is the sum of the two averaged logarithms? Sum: 3.25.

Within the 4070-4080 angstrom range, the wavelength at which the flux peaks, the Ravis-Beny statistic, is 4075.0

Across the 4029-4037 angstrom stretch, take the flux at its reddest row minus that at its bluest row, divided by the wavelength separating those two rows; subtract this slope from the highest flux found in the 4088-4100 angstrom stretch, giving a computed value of 5.9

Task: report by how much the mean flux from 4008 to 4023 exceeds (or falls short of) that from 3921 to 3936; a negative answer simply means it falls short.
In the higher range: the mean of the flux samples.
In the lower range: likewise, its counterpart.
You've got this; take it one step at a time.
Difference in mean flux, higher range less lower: -0.44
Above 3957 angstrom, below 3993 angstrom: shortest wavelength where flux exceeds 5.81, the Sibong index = 3958.0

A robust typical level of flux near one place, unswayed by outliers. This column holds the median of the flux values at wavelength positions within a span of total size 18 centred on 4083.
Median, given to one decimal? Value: 5.4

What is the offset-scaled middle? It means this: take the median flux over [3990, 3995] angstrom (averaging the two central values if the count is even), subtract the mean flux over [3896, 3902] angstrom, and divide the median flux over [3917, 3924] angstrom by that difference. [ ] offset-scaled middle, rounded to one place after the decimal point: -7.7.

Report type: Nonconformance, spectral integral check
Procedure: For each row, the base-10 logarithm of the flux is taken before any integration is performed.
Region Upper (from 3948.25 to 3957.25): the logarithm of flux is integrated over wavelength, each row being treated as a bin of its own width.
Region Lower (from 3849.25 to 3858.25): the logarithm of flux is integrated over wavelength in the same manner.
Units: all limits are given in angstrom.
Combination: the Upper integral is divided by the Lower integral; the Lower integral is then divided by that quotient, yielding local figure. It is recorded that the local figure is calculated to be 7.4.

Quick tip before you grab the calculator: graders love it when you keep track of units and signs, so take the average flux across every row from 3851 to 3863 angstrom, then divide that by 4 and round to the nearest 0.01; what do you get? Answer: 1.55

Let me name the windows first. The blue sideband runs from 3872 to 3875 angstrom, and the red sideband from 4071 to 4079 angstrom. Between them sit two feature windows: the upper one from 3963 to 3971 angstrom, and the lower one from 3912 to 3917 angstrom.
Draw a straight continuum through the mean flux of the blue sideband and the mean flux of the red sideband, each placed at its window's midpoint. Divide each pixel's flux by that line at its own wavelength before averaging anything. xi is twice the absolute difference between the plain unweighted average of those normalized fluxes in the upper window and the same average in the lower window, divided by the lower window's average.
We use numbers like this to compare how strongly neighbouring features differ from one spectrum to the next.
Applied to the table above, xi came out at 0.08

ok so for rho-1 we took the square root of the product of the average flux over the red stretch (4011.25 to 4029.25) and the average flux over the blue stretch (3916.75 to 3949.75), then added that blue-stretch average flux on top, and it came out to 10.9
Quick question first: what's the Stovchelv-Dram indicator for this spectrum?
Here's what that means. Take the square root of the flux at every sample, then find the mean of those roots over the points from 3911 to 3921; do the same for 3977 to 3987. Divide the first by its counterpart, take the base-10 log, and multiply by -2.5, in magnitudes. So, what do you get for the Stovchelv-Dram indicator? -0.028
